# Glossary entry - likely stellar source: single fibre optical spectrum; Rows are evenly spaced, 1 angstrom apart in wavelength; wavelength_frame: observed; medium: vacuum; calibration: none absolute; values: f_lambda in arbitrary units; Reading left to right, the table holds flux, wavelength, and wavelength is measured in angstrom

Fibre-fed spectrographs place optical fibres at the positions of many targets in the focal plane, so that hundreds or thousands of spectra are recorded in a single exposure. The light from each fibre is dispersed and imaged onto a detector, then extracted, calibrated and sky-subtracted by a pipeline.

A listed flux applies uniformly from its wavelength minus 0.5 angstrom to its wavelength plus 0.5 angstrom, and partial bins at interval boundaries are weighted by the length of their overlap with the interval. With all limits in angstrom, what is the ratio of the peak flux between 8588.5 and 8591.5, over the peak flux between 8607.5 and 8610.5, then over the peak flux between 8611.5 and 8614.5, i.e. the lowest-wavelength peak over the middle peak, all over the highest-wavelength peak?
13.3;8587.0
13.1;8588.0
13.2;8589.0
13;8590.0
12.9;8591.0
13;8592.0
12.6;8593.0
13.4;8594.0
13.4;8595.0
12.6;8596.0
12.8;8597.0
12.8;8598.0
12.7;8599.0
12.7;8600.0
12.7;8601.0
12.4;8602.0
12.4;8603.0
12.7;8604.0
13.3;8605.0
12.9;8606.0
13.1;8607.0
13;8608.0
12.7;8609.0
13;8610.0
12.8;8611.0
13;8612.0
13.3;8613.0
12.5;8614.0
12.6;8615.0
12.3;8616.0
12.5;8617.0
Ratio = 0.076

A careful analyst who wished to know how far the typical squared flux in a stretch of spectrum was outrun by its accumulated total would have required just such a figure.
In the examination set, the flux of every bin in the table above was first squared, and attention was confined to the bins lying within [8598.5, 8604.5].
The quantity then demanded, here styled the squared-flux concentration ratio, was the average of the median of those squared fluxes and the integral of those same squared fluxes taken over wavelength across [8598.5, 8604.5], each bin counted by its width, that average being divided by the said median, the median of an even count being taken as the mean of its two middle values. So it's 3.5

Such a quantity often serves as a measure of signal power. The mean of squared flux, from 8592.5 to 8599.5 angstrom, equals 166.5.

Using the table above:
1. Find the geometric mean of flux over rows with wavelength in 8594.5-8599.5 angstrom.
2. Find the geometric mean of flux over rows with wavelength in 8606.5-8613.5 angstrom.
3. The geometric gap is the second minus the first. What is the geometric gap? 0.13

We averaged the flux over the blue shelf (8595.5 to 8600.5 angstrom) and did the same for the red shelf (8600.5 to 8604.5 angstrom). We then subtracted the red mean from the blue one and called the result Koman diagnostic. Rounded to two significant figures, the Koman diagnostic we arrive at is 0.17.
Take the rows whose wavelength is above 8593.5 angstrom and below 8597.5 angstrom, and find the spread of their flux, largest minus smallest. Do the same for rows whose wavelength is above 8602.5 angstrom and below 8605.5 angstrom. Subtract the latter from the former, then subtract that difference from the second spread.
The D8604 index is 1.0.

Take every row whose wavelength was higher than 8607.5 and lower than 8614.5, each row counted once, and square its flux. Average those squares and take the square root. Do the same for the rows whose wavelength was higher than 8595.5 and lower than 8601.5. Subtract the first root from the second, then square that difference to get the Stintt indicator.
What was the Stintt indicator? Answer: 0.034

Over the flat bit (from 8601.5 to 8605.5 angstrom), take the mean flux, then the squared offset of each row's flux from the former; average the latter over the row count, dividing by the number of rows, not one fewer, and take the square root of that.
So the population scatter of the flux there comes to 0.37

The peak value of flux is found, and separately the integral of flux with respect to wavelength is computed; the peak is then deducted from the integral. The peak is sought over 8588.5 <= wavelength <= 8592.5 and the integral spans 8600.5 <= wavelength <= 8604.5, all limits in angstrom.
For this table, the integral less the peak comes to 37.0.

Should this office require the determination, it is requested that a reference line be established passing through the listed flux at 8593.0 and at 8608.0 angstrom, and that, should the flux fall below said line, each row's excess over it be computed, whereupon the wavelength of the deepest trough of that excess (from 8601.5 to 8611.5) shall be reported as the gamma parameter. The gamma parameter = 8603.0 angstrom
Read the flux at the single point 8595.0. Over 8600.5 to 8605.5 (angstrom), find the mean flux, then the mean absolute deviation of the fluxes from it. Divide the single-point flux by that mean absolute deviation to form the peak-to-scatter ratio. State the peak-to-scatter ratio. 56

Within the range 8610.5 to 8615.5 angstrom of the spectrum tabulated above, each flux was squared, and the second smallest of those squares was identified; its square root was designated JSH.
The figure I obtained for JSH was 12.6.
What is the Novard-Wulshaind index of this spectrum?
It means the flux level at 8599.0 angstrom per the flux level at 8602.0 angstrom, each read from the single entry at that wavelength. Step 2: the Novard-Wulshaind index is 1.02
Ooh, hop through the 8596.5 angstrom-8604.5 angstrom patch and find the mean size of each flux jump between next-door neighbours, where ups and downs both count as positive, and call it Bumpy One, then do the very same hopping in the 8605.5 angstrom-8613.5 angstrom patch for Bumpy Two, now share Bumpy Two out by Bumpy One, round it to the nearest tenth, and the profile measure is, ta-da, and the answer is 2.3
